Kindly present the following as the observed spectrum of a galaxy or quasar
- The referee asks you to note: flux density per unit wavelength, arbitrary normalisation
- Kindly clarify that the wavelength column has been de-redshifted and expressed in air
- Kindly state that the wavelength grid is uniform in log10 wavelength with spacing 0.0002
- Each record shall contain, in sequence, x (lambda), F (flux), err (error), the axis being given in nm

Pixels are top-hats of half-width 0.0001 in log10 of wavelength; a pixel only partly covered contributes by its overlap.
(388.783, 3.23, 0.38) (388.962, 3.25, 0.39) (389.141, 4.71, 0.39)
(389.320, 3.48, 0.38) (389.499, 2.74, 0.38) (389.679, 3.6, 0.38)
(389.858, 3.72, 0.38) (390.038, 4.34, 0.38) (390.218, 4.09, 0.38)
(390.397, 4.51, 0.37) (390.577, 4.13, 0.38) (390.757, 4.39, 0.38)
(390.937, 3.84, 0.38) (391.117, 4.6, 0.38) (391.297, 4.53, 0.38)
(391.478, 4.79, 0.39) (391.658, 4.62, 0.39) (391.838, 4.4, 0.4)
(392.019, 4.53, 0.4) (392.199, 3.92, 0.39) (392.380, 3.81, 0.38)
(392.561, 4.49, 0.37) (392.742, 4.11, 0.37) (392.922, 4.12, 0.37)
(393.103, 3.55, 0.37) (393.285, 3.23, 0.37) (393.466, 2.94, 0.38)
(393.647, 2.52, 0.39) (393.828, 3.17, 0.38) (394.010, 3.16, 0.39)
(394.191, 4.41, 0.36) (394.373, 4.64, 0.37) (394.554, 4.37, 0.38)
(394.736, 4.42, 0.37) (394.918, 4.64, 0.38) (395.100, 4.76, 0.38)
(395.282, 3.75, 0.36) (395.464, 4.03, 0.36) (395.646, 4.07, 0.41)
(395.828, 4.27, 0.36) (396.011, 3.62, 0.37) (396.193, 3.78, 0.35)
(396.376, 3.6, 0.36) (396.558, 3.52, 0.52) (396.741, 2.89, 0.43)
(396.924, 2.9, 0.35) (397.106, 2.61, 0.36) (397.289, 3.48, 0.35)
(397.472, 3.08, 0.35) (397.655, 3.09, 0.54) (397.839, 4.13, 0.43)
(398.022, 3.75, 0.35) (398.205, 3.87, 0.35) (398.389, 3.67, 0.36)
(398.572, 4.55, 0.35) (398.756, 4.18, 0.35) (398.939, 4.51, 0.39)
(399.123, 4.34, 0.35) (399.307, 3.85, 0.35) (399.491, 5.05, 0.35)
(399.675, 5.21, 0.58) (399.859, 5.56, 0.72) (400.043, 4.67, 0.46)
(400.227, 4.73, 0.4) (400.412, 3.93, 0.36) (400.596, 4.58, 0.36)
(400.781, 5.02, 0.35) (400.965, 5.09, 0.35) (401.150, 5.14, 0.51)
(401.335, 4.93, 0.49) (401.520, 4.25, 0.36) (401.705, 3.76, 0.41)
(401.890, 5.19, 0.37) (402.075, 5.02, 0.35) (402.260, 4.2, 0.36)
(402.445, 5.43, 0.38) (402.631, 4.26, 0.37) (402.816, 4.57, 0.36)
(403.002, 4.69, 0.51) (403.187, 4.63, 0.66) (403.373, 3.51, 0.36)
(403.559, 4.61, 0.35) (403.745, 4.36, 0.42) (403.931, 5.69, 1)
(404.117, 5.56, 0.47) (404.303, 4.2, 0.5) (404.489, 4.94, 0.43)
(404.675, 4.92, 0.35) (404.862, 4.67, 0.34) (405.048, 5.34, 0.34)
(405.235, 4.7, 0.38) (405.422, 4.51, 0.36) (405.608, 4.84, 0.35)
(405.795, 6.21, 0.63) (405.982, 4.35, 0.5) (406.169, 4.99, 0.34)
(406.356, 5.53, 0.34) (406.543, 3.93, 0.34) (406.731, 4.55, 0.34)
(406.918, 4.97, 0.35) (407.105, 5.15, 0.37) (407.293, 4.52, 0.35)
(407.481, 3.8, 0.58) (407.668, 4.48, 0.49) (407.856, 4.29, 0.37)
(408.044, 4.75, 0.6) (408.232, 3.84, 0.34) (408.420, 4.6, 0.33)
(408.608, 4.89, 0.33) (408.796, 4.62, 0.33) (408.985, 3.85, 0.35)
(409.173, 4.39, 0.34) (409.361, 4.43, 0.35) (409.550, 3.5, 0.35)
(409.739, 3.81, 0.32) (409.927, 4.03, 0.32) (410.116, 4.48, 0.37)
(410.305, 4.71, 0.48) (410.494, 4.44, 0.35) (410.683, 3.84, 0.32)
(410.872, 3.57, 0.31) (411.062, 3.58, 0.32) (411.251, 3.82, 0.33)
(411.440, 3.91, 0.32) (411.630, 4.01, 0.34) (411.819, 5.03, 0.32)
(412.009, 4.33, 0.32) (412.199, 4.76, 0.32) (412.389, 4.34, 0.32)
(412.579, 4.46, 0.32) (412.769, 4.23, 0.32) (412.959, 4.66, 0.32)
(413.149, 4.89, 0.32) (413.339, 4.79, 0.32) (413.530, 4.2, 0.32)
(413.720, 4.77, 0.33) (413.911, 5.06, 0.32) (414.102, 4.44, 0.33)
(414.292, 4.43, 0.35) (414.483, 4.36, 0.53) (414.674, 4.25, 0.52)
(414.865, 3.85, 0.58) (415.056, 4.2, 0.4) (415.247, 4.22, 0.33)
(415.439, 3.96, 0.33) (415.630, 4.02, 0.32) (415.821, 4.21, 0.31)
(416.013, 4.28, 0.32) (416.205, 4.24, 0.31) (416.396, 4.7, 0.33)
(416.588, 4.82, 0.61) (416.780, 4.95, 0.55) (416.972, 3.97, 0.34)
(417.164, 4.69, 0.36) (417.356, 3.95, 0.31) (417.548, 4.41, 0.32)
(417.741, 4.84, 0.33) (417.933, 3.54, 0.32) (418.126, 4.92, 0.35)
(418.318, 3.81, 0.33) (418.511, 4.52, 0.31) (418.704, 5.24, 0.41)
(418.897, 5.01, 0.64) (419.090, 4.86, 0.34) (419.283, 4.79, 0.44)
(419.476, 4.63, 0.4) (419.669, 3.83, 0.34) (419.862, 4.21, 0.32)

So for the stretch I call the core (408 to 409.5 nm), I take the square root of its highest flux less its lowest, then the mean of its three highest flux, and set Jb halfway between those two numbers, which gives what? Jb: 2.89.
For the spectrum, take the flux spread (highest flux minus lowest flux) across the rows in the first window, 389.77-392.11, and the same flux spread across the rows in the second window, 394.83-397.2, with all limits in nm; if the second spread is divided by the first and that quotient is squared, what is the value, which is 4.04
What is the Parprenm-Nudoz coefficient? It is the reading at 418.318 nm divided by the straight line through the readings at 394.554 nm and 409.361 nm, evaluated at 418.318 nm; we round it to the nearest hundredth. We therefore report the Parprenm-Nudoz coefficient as 0.85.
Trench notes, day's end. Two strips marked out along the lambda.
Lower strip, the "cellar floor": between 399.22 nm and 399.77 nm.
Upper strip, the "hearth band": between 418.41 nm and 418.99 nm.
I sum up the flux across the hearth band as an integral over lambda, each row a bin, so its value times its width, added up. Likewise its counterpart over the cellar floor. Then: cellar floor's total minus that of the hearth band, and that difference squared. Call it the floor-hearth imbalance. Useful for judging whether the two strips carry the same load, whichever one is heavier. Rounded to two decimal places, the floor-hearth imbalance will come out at 0.06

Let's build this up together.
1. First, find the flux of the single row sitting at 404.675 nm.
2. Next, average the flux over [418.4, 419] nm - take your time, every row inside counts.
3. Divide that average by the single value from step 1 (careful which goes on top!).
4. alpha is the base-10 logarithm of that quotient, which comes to 0.00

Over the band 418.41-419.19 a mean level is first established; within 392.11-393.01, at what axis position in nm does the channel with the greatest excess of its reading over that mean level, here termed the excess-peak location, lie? 392.561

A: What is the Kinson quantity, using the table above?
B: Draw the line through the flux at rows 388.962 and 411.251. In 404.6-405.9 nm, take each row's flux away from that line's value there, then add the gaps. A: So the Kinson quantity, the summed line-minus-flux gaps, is -9.5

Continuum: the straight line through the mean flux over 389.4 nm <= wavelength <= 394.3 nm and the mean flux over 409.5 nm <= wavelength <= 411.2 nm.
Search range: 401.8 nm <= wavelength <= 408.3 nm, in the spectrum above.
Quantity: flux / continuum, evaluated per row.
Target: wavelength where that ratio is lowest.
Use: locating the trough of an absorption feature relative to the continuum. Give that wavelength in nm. 403.373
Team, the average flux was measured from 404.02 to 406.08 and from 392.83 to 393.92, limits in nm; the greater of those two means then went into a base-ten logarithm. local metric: 0.693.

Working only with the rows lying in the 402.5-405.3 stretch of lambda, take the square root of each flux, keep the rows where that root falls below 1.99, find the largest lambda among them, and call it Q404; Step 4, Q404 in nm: 403.373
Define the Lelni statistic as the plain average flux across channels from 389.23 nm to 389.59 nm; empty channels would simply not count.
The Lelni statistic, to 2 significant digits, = 3.1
